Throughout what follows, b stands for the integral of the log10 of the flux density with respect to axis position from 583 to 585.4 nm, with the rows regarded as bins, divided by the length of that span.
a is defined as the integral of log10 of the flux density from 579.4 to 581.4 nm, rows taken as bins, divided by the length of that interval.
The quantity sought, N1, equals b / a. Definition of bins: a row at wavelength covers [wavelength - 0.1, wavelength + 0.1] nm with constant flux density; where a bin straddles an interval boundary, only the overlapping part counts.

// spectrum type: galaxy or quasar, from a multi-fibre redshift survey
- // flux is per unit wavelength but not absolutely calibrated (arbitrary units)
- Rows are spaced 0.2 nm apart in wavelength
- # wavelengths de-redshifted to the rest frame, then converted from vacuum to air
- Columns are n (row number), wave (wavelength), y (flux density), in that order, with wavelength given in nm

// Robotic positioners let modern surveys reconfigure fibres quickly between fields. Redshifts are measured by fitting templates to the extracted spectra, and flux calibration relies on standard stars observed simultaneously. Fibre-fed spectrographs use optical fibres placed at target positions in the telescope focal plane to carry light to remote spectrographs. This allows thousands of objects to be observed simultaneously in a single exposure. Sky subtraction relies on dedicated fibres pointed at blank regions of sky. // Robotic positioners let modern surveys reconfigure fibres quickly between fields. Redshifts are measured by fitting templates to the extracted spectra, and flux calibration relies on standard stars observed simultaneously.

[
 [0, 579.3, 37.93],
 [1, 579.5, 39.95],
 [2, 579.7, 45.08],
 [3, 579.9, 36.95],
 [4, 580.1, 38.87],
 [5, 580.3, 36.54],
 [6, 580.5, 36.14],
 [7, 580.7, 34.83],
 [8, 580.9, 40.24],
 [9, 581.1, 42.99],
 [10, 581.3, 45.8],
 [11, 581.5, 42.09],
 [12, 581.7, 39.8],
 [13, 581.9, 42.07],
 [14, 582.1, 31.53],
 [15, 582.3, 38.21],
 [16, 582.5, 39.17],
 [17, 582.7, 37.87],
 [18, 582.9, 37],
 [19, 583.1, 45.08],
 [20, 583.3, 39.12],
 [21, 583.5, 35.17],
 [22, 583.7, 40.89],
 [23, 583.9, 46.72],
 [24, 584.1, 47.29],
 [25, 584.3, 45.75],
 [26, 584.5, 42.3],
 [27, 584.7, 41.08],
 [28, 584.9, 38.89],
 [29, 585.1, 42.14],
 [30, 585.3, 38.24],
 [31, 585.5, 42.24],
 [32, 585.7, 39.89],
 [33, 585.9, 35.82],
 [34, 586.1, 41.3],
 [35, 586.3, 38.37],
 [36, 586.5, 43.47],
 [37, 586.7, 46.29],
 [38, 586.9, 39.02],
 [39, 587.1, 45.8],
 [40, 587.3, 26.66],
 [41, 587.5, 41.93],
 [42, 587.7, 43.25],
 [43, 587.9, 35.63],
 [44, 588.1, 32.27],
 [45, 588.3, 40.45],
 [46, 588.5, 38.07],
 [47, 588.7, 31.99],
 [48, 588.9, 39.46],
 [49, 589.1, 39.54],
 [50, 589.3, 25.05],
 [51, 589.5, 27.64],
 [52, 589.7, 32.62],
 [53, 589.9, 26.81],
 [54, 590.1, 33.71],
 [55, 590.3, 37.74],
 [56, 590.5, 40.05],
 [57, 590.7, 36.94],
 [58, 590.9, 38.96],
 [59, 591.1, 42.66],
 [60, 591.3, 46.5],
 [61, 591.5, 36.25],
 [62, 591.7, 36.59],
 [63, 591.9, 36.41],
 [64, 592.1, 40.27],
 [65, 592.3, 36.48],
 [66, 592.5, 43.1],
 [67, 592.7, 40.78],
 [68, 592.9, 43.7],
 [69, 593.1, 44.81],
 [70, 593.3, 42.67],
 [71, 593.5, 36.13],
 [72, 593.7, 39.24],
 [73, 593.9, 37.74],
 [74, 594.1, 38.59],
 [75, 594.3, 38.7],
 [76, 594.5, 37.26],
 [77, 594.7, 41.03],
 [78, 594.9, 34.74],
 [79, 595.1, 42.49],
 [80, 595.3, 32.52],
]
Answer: 1.01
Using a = 1.60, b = 1.62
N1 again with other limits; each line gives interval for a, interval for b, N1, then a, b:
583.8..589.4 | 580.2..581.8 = 1.00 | 1.59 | 1.60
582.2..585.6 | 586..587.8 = 1.00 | 1.61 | 1.60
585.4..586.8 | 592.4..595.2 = 0.99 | 1.61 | 1.60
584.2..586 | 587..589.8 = 0.96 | 1.61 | 1.55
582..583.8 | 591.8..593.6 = 1.02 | 1.58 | 1.61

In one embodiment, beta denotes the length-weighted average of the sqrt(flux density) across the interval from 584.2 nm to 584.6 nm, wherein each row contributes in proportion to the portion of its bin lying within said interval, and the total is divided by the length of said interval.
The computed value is 6.63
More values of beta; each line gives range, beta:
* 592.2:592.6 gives 6.30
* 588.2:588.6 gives 6.27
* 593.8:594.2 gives 6.18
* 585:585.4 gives 6.34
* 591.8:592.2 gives 6.19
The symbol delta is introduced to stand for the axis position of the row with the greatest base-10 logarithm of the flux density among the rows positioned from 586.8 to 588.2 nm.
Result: 587.1 nm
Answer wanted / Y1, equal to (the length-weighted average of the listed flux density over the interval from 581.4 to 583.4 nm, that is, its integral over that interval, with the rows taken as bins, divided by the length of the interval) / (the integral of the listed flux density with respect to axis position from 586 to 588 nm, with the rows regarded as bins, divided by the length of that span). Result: 0.98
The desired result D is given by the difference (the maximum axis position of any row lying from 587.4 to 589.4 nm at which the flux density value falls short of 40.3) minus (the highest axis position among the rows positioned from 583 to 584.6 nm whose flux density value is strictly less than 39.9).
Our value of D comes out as 5.80 nm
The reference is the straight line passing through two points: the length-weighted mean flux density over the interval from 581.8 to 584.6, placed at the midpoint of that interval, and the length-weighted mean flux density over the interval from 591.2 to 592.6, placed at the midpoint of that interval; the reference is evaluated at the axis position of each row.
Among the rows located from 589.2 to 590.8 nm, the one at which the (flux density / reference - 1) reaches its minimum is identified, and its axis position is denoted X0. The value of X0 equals 589.3 nm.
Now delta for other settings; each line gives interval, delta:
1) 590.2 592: 591.3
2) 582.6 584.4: 584.1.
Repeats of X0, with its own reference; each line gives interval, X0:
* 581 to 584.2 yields 582.1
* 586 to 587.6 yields 587.3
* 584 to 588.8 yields 587.3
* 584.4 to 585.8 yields 585.3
